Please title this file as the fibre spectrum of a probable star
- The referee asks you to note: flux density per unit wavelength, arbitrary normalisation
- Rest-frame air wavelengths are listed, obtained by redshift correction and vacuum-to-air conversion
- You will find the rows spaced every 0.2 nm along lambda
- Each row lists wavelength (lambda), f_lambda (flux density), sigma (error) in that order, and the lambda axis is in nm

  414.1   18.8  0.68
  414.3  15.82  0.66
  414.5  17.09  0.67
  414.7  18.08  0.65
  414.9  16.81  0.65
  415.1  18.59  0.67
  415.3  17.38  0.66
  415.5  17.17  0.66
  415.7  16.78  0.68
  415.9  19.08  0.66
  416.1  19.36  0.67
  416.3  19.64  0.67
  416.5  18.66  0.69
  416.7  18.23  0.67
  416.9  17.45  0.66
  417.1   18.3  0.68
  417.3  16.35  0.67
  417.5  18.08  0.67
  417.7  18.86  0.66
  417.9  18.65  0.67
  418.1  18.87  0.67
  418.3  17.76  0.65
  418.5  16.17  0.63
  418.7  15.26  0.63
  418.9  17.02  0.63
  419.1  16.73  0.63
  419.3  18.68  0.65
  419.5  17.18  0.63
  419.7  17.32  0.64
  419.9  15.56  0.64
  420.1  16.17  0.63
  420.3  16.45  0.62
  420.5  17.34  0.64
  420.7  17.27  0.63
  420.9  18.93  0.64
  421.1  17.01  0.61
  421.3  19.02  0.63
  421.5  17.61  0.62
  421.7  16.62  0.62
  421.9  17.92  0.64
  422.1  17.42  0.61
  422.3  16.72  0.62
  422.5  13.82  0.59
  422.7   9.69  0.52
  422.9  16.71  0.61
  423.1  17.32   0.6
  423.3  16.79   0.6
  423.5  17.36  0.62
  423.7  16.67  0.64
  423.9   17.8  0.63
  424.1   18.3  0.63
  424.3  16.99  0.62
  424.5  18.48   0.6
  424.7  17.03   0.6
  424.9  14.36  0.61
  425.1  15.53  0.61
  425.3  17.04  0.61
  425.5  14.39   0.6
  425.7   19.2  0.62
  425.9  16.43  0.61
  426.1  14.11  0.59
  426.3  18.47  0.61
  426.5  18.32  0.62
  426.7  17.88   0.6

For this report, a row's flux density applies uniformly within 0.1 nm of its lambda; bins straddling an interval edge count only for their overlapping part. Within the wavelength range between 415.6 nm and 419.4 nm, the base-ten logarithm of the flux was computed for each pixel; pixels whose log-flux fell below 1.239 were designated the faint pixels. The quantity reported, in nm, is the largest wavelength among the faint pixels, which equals 419.1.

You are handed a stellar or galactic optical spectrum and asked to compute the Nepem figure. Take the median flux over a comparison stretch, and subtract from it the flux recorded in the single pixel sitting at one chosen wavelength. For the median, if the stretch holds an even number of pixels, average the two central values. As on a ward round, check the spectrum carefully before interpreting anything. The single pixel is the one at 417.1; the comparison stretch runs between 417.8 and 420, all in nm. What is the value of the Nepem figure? -1.1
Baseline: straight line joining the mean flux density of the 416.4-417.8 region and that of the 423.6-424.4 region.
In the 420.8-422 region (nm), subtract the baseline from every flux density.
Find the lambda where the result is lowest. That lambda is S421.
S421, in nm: 421.7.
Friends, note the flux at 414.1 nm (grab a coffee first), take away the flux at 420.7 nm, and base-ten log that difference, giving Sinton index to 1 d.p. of 0.2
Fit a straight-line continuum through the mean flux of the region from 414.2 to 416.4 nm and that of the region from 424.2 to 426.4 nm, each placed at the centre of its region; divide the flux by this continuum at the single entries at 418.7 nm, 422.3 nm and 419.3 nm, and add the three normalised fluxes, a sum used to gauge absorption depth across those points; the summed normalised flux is 2.95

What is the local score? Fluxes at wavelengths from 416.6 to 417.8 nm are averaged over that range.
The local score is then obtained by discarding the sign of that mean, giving 17.9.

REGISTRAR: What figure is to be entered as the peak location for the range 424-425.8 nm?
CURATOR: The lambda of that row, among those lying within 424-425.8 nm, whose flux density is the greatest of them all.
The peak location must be 425.7 nm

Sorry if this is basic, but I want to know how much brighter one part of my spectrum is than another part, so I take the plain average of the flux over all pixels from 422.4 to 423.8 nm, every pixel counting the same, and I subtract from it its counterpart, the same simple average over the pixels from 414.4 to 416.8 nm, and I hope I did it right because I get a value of -2.59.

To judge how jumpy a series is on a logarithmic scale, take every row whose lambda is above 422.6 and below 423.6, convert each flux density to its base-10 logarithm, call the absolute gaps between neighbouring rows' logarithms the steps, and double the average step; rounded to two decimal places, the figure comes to 0.14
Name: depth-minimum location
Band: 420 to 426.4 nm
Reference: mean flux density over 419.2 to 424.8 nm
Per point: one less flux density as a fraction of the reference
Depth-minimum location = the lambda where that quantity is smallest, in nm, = 425.7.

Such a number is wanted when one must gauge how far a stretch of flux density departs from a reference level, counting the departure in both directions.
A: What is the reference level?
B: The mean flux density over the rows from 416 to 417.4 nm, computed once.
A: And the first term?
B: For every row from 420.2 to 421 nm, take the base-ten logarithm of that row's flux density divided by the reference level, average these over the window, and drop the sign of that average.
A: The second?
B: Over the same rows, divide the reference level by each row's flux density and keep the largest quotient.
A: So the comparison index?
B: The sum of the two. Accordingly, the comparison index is 1.13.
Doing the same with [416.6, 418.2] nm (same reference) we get 1.12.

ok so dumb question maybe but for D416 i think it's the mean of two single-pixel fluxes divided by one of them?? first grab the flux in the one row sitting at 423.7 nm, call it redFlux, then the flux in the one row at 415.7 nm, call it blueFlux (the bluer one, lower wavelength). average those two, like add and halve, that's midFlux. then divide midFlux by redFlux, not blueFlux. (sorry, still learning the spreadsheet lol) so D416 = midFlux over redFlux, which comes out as 1.00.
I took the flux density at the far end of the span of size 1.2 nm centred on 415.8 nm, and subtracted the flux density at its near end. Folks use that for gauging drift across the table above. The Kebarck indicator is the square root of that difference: 1.50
